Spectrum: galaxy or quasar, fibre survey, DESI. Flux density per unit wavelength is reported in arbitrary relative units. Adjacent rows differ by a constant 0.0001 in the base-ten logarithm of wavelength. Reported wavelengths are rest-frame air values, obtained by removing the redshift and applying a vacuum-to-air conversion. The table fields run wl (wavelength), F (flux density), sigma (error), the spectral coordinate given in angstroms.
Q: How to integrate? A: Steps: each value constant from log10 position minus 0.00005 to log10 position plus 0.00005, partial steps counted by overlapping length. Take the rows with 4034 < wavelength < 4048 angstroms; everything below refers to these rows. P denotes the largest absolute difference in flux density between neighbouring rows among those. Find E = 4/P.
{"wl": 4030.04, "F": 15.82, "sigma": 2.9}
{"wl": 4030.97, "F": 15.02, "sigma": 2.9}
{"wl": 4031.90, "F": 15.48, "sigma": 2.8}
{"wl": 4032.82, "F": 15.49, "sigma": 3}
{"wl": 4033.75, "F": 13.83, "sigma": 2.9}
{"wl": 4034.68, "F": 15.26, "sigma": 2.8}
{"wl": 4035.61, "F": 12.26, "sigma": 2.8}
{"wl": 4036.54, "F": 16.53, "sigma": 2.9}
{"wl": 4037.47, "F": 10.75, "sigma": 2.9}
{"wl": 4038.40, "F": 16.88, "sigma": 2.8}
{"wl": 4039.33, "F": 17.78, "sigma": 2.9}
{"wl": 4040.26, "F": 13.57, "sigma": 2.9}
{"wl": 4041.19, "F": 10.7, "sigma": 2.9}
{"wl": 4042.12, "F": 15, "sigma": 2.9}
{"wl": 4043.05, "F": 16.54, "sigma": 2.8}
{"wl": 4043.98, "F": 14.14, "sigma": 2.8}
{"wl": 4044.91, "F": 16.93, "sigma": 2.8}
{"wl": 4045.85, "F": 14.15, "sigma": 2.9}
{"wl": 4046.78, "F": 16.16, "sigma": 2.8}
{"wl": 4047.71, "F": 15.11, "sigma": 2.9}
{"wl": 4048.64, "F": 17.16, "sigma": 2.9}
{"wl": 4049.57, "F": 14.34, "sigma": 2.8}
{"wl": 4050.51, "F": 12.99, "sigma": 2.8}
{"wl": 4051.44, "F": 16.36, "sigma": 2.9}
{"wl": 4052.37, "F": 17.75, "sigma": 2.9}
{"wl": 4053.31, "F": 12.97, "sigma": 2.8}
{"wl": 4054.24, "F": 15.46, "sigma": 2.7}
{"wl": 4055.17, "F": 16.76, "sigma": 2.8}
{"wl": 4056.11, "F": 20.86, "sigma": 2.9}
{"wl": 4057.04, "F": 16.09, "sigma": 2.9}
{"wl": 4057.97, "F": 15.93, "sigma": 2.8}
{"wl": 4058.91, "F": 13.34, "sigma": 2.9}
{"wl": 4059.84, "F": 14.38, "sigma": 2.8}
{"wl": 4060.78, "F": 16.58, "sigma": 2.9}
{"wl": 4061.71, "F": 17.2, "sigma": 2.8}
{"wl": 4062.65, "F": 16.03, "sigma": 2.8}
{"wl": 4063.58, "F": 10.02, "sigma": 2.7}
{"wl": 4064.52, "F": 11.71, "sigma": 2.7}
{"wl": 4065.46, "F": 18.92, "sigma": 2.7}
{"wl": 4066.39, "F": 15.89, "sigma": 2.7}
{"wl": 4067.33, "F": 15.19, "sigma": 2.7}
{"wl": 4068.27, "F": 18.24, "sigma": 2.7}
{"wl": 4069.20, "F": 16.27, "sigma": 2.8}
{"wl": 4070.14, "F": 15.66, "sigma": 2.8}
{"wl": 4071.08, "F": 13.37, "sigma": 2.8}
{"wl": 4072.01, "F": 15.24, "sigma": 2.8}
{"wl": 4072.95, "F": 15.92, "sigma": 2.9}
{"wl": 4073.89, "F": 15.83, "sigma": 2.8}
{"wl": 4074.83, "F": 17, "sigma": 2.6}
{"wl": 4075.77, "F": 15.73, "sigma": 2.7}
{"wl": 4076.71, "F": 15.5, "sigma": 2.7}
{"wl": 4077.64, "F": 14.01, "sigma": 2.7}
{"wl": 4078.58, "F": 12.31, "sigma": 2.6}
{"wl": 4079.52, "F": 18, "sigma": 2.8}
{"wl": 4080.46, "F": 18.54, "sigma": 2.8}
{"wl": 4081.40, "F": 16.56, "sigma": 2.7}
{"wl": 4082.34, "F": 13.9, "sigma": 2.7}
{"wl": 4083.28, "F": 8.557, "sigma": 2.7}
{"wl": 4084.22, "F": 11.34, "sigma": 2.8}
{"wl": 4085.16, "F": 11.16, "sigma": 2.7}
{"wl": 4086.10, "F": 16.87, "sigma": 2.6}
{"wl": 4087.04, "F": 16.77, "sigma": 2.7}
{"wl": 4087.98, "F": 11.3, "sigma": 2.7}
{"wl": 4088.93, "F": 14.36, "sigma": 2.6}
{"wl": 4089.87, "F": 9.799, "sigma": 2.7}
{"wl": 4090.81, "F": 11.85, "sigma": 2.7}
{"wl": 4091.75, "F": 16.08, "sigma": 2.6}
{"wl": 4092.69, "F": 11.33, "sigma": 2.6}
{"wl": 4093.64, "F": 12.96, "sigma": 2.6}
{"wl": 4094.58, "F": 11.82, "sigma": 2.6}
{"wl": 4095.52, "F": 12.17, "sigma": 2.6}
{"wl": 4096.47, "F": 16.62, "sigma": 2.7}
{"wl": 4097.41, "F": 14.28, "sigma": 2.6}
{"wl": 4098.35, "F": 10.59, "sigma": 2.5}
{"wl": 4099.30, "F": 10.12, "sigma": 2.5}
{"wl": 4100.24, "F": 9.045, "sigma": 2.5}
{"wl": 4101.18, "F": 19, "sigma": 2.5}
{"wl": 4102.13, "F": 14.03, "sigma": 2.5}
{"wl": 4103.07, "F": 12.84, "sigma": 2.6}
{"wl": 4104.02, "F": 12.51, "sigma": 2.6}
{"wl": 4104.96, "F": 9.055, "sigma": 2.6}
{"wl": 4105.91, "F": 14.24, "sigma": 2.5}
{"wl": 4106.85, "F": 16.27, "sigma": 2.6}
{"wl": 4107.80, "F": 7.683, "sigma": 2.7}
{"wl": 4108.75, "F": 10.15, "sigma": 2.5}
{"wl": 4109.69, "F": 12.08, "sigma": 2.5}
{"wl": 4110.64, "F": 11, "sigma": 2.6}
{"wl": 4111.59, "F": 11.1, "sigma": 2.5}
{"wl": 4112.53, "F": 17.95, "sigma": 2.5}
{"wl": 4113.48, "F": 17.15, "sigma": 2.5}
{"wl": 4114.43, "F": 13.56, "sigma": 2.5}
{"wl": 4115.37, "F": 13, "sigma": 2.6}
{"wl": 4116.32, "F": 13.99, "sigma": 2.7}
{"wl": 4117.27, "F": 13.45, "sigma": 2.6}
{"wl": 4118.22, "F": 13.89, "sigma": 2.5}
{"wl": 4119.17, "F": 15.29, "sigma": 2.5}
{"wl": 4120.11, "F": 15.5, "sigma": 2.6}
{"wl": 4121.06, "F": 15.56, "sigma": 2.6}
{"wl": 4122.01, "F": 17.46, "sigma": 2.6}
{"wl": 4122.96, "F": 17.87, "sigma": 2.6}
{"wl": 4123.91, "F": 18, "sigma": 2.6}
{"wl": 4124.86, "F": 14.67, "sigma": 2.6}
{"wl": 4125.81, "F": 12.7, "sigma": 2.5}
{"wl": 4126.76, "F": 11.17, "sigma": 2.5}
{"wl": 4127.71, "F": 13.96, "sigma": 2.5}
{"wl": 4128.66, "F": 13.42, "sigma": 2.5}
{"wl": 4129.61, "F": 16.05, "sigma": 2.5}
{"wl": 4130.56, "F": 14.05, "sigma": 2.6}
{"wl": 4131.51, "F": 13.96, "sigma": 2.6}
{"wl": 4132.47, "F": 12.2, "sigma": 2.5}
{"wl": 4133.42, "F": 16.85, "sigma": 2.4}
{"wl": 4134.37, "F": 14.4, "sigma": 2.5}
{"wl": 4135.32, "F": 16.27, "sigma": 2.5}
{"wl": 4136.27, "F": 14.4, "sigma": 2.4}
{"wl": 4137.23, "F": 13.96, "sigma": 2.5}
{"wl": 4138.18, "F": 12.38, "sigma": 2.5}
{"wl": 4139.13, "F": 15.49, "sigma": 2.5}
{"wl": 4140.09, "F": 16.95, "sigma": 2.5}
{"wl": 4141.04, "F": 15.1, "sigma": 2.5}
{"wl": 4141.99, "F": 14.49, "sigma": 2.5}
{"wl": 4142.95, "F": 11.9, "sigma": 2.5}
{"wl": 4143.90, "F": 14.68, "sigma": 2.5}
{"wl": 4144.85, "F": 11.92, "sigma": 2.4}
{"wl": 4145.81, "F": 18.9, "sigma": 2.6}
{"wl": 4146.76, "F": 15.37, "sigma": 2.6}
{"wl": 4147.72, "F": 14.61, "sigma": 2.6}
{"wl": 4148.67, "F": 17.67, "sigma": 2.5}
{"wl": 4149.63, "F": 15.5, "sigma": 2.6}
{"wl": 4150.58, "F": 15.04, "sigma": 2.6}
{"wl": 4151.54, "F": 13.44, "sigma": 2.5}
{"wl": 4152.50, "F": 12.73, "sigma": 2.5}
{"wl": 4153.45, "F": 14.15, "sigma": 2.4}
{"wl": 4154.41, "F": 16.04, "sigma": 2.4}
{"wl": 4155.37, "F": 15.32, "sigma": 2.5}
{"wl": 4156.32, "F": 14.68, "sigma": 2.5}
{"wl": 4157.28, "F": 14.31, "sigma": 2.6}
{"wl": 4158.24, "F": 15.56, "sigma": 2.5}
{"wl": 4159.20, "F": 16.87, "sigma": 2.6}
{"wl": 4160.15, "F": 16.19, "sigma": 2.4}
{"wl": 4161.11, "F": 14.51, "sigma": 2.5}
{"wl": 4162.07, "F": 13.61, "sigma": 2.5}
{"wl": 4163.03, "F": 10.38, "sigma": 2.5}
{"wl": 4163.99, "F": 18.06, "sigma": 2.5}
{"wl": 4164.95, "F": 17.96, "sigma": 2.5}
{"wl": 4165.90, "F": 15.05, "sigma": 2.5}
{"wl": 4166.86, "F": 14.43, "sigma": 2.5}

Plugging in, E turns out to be 0.65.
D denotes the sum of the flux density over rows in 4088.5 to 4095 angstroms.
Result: 88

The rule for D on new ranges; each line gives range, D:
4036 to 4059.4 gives 384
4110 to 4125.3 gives 239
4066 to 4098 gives 490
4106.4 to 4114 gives 103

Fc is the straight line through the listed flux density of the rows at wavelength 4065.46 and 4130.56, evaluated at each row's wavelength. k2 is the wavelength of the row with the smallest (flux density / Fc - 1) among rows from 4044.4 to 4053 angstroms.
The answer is 4050.51 angstroms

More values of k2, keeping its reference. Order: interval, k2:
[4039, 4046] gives 4041.19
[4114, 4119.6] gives 4115.37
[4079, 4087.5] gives 4083.28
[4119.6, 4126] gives 4125.81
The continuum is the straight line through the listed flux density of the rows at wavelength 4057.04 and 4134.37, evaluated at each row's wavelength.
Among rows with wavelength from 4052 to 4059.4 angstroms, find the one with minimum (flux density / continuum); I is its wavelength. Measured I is 4053.31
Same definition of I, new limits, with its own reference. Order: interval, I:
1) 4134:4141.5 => 4138.18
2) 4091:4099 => 4098.35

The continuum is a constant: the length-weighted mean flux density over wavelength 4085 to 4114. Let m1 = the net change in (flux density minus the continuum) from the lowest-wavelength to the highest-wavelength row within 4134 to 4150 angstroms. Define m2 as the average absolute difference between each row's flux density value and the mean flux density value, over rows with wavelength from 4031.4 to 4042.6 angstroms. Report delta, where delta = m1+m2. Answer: 3.0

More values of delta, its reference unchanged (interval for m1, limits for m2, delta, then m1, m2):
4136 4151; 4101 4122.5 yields 2.8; 0.64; 2.2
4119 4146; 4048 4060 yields 5.3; 3.61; 1.7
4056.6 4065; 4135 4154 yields -3.0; -4.38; 1.4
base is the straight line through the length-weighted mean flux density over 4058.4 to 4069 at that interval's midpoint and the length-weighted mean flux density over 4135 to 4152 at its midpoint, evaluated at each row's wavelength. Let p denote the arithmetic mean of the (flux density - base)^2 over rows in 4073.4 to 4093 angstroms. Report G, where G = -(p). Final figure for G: -9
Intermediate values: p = 8.9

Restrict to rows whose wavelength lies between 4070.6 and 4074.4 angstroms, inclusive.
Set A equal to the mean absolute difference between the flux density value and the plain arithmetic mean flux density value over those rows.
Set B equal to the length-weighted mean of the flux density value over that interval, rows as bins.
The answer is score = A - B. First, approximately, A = 0.9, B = 15.1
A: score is -14.2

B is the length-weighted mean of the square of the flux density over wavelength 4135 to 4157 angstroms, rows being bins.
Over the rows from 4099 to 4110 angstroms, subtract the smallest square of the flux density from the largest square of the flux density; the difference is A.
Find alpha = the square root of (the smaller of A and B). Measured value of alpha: 14.9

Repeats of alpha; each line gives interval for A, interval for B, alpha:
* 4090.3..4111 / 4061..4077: 15.7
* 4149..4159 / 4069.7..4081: 9.8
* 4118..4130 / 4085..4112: 13.0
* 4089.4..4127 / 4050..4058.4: 16.3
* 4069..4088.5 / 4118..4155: 14.9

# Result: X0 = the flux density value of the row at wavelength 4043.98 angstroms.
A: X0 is 14.14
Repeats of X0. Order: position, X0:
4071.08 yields 13.37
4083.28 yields 8.557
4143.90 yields 14.68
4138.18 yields 12.38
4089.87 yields 9.799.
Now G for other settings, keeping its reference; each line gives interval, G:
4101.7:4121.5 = -9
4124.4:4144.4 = -3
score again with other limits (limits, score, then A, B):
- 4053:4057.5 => -14.7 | 1.9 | 16.6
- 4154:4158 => -14.5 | 0.6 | 15.1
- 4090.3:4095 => -11.4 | 1.4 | 12.8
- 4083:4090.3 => -10.0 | 2.6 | 12.6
